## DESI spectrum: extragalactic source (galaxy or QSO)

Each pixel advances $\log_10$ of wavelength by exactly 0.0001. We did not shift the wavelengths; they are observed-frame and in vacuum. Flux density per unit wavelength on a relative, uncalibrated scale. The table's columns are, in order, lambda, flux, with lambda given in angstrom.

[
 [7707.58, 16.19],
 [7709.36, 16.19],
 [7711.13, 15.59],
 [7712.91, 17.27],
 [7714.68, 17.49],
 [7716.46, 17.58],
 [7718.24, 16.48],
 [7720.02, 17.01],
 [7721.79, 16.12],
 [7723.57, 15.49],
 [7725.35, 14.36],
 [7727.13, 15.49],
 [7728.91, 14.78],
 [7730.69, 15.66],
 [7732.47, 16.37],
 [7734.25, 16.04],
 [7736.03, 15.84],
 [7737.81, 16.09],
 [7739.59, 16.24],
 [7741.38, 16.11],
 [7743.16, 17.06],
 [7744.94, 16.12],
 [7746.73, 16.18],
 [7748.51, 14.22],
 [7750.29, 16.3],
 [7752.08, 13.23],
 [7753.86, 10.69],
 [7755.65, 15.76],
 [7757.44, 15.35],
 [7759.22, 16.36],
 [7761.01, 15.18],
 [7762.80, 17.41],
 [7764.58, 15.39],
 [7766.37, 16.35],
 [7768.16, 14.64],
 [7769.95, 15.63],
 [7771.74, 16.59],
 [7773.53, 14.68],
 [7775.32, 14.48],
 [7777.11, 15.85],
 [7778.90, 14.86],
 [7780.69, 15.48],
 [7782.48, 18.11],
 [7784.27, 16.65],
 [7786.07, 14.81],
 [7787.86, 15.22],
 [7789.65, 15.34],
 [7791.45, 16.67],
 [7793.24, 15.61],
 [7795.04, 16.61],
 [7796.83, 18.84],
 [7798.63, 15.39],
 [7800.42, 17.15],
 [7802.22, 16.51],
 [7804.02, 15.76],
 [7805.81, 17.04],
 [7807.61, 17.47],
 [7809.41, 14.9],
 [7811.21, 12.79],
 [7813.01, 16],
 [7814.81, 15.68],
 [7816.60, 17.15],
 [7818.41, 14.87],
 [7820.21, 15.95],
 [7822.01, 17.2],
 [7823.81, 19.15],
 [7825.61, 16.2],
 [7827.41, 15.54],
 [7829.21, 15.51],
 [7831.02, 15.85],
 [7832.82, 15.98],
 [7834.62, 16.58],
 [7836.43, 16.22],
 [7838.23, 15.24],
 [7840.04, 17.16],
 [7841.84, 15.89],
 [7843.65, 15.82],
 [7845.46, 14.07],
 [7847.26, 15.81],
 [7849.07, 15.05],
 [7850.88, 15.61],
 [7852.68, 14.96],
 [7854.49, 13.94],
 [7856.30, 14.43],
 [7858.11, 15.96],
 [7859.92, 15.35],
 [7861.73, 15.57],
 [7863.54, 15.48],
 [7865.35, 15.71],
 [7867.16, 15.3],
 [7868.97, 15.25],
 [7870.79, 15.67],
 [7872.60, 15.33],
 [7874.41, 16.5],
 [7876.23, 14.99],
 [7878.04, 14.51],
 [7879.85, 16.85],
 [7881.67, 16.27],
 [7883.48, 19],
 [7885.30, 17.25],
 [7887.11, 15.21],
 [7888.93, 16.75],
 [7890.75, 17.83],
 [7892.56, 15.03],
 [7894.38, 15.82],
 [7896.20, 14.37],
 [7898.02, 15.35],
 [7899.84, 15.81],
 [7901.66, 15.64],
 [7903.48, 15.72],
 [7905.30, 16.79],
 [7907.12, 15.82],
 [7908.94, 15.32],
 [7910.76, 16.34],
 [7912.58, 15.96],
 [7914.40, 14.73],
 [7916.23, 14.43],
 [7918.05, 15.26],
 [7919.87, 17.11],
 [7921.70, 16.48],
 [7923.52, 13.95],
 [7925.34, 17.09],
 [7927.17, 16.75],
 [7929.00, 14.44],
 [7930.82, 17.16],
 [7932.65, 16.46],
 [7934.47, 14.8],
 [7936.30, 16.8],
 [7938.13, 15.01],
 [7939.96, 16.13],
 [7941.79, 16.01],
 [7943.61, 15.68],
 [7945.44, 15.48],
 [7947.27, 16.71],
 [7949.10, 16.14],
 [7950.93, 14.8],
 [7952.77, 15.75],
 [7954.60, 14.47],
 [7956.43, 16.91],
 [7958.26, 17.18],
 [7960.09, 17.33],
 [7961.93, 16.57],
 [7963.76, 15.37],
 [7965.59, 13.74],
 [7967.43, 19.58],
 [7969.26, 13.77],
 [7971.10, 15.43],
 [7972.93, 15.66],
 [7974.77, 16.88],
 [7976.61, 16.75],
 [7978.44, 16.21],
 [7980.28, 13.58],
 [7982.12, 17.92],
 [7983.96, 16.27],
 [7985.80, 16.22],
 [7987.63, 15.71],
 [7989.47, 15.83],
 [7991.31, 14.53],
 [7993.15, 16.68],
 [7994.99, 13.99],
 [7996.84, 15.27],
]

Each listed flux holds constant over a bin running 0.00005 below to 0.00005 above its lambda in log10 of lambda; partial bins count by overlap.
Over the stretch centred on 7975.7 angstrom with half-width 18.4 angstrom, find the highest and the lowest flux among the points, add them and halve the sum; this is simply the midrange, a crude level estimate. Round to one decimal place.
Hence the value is 16.6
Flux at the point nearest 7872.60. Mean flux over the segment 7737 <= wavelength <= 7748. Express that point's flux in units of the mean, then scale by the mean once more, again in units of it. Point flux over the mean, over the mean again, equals 0.058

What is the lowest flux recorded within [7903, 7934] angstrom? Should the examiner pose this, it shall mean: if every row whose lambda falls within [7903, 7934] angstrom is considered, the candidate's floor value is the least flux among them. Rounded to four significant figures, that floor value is 13.95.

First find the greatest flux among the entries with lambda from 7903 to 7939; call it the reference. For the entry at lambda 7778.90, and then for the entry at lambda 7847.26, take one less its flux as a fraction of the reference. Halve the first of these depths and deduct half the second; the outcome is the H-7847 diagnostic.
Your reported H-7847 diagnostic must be 0.03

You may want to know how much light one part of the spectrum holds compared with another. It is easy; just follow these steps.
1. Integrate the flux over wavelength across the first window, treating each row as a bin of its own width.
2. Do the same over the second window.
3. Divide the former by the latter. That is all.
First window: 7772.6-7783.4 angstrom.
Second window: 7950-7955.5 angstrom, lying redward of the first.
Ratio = 2.0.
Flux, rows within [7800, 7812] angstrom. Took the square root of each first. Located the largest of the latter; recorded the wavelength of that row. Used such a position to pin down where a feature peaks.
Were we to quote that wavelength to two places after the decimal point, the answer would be 7807.61 angstrom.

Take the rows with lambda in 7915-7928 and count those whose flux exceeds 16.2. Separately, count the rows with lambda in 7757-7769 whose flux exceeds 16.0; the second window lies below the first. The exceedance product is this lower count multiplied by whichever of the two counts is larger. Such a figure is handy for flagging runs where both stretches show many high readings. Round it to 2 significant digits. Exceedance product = 12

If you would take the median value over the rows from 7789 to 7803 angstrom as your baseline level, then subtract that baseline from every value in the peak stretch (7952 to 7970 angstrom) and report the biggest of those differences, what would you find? 3.0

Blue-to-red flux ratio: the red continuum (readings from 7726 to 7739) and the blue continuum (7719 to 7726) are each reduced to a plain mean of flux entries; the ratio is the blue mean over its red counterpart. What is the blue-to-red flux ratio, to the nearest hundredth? 1.00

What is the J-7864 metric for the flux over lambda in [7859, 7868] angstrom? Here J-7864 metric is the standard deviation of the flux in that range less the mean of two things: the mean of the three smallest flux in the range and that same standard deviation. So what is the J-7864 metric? -7.61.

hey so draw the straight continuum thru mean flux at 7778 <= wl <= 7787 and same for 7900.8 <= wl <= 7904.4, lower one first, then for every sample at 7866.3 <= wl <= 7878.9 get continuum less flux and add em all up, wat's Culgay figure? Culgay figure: 3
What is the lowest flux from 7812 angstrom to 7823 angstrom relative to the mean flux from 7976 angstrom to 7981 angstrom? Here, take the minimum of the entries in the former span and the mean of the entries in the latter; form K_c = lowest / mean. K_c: 0.96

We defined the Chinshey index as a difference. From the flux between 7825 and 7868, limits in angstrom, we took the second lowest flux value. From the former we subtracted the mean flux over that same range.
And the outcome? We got -1.48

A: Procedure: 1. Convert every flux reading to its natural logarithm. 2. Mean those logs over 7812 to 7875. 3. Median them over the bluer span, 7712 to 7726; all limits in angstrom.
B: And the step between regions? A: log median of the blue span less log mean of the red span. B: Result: 0.062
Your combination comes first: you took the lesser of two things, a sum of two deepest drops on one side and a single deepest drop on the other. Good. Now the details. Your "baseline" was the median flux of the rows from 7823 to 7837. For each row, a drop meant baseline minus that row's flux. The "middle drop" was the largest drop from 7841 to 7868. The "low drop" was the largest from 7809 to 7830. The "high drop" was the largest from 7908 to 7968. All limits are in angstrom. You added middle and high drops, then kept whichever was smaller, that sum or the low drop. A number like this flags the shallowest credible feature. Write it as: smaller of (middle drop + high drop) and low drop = 3.3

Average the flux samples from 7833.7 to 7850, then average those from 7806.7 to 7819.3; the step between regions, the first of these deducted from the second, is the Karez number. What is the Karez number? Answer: -0.21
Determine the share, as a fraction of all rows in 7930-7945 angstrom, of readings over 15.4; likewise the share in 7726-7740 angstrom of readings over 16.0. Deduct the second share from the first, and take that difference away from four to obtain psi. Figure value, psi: 3.75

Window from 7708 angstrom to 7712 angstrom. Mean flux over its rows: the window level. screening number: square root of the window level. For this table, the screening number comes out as 3.99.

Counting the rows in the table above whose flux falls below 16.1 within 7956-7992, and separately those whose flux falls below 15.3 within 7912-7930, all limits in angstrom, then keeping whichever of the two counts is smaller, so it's 5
